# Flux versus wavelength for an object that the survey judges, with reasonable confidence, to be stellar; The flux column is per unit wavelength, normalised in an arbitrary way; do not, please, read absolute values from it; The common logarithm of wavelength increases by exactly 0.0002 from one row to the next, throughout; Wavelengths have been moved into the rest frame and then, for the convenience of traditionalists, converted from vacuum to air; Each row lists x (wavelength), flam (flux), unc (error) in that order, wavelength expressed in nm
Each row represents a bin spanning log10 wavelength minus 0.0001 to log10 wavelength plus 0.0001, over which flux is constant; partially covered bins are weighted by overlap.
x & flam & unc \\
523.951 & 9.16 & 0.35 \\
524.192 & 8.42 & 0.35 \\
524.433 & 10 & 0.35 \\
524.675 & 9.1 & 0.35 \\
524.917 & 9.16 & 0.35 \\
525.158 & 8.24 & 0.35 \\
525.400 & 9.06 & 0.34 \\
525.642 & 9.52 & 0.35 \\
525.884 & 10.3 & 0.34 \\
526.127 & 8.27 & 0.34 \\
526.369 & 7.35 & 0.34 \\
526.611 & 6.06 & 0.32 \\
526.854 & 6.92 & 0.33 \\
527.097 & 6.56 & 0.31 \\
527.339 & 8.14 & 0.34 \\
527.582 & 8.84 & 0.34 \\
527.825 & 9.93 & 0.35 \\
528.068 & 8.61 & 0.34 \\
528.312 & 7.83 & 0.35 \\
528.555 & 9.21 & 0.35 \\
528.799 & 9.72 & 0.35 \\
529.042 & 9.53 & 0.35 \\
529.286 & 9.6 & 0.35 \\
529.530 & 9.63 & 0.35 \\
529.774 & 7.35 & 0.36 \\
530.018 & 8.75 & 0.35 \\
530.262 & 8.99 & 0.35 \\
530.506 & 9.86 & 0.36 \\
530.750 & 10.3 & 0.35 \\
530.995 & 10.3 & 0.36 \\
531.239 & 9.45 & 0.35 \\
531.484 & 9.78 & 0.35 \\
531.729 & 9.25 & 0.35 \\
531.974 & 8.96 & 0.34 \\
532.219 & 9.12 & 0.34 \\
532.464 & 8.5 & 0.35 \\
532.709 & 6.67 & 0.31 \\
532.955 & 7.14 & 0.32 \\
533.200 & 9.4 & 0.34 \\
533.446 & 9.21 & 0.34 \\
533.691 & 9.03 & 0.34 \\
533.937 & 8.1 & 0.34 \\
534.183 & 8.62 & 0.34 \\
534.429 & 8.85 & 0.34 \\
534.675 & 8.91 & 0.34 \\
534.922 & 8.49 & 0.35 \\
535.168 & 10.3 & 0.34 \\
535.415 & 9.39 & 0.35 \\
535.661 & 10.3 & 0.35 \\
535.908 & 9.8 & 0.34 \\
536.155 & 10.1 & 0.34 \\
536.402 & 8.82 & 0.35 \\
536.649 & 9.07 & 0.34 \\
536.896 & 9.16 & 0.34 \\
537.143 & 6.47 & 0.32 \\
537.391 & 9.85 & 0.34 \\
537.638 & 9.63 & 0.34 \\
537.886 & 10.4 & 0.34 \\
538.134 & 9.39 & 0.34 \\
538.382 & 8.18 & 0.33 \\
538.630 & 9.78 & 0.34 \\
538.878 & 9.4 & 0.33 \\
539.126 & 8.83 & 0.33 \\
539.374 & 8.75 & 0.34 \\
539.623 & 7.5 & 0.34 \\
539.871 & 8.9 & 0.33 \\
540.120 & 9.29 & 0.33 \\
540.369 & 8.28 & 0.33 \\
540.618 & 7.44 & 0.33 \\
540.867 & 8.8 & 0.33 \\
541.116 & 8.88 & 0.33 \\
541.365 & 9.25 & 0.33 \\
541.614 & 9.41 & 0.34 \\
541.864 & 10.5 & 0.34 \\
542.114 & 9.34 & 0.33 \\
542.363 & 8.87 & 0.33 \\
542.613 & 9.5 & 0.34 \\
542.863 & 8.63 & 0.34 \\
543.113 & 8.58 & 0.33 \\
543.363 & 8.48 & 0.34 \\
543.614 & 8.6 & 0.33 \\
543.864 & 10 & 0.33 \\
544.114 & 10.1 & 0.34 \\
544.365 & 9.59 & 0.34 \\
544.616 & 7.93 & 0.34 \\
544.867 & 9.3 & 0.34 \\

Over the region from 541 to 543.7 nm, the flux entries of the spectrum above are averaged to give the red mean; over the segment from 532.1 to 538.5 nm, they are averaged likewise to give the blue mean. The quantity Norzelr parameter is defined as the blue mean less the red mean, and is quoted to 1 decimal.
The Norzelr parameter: -0.1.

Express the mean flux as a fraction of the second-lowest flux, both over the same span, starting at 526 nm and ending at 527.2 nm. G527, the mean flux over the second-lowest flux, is 1.07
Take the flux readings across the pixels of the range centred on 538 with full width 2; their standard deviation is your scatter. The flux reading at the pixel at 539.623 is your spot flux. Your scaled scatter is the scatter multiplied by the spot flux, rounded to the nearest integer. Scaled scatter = 9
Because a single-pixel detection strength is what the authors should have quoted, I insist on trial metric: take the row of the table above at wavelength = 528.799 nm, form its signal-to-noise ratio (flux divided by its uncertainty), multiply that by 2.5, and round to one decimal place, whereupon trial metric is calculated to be 69.4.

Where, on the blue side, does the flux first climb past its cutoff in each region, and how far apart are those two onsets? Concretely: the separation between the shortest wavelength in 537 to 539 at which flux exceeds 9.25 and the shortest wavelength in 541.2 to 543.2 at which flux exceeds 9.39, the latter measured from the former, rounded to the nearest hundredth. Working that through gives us 4.22 nm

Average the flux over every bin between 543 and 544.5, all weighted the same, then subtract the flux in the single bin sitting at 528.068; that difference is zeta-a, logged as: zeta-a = 0.6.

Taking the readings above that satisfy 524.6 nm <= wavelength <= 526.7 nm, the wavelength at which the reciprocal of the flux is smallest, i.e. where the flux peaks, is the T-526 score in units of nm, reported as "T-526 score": 525.884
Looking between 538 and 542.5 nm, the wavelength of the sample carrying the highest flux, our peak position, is 541.864 nm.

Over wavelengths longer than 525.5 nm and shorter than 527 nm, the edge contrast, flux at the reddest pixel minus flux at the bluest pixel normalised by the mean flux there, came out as -0.32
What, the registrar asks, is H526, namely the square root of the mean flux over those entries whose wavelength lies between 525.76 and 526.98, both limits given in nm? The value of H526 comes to 2.79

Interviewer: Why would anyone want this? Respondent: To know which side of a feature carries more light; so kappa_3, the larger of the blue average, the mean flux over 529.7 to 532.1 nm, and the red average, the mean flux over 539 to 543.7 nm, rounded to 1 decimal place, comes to 9.3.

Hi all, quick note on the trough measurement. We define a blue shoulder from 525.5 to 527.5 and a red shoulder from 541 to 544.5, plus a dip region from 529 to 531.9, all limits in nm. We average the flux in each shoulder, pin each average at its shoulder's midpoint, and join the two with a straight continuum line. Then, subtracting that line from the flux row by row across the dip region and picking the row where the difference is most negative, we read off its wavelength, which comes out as 529.774 nm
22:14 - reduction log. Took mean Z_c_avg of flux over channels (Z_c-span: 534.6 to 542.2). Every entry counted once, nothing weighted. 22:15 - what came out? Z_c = 9.1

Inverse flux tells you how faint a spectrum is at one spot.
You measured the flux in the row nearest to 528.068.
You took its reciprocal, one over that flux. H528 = 0.116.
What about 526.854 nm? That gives 0.145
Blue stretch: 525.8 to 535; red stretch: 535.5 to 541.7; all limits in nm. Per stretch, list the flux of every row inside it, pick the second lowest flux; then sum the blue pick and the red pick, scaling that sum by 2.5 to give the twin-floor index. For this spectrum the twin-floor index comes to 35.0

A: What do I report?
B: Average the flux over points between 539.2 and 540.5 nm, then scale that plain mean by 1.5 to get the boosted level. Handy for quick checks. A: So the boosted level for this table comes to 12.8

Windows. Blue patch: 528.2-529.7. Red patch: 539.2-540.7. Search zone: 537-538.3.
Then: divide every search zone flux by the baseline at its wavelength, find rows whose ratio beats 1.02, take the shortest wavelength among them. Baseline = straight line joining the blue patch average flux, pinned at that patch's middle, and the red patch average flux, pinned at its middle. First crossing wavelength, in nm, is 537.391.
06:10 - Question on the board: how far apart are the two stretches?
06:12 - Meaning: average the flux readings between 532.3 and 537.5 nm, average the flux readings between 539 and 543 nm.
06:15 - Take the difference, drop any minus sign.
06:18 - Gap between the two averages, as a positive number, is 0.02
